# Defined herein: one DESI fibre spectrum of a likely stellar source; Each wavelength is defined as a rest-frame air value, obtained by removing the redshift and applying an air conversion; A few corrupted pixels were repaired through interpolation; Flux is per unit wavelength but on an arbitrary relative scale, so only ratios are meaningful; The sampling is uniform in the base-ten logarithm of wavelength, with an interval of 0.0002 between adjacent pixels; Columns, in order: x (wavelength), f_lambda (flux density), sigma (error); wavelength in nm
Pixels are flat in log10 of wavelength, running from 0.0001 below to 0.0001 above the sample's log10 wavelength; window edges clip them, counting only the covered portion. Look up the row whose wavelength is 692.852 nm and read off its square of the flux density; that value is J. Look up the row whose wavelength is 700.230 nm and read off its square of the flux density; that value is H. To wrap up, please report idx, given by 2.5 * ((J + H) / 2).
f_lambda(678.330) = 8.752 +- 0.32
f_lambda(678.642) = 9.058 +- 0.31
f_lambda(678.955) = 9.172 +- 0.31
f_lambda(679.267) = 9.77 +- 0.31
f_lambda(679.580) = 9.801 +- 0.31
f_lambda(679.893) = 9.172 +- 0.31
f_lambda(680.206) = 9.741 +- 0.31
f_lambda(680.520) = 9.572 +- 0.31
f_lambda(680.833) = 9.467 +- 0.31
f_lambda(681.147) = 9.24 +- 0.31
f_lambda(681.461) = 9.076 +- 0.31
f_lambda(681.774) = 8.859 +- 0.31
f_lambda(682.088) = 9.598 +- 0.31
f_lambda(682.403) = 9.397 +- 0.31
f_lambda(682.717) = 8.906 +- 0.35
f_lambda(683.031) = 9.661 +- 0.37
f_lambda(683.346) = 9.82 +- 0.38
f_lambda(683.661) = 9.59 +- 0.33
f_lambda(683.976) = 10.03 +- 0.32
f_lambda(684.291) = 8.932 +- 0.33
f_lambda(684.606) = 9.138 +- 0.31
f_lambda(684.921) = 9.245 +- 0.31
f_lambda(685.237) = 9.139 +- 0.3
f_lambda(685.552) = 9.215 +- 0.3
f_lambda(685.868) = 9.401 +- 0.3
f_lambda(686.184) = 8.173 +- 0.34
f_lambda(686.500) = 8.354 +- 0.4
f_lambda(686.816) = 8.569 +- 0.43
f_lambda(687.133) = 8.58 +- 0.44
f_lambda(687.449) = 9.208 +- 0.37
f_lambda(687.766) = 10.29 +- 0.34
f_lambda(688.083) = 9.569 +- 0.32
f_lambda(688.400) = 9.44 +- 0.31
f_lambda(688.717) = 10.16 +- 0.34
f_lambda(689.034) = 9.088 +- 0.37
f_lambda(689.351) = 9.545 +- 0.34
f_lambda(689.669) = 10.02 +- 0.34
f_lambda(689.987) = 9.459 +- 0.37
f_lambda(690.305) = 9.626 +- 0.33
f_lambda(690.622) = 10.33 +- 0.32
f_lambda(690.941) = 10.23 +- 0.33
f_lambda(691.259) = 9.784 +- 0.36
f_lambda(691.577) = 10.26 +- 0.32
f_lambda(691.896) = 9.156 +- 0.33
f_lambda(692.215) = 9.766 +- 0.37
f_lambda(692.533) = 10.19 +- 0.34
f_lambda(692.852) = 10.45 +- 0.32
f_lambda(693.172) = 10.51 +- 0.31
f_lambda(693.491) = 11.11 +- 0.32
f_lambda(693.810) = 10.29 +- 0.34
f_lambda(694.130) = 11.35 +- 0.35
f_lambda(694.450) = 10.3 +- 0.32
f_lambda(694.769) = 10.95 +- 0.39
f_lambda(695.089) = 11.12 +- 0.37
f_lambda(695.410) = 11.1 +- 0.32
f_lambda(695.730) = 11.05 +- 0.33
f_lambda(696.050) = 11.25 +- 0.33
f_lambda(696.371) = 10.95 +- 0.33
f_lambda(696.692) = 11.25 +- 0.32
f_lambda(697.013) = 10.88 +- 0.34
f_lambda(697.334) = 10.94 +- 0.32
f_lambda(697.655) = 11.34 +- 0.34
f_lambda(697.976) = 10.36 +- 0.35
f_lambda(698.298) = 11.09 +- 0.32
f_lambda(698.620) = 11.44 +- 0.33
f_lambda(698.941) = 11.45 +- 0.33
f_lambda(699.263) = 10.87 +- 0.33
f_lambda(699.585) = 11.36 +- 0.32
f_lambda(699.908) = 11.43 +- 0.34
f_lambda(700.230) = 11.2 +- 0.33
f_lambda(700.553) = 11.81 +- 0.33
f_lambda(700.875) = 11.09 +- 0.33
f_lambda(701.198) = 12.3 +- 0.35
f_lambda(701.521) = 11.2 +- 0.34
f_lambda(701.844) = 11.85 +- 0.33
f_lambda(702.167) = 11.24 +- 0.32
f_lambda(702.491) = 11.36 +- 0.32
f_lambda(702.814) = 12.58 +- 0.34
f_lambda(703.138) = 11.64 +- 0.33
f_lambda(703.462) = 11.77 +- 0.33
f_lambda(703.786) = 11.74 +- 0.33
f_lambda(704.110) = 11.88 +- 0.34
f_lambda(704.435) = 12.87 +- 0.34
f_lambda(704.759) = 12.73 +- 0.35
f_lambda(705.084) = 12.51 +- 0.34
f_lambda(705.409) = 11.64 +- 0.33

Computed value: 293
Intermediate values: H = 125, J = 109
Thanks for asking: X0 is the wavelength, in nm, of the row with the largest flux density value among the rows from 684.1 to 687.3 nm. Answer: 685.868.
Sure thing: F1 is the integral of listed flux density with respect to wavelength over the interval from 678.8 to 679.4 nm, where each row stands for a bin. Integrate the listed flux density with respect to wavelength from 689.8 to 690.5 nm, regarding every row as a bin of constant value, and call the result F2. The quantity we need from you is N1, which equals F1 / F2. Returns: 0.84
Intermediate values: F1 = 5.7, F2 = 6.7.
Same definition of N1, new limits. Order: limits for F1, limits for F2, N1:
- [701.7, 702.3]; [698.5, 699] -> 1.21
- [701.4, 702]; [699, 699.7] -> 0.89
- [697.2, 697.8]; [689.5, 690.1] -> 1.14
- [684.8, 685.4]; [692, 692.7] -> 0.79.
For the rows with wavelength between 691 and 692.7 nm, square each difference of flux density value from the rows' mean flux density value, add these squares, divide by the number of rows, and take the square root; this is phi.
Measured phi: 0.39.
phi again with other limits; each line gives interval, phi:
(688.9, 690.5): 0.30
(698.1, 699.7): 0.23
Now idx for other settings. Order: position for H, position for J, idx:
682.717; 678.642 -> 202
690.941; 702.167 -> 289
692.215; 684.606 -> 224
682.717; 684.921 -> 206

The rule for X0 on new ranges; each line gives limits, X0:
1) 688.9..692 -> 690.622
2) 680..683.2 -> 680.206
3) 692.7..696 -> 694.130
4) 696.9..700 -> 698.941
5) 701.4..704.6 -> 704.435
